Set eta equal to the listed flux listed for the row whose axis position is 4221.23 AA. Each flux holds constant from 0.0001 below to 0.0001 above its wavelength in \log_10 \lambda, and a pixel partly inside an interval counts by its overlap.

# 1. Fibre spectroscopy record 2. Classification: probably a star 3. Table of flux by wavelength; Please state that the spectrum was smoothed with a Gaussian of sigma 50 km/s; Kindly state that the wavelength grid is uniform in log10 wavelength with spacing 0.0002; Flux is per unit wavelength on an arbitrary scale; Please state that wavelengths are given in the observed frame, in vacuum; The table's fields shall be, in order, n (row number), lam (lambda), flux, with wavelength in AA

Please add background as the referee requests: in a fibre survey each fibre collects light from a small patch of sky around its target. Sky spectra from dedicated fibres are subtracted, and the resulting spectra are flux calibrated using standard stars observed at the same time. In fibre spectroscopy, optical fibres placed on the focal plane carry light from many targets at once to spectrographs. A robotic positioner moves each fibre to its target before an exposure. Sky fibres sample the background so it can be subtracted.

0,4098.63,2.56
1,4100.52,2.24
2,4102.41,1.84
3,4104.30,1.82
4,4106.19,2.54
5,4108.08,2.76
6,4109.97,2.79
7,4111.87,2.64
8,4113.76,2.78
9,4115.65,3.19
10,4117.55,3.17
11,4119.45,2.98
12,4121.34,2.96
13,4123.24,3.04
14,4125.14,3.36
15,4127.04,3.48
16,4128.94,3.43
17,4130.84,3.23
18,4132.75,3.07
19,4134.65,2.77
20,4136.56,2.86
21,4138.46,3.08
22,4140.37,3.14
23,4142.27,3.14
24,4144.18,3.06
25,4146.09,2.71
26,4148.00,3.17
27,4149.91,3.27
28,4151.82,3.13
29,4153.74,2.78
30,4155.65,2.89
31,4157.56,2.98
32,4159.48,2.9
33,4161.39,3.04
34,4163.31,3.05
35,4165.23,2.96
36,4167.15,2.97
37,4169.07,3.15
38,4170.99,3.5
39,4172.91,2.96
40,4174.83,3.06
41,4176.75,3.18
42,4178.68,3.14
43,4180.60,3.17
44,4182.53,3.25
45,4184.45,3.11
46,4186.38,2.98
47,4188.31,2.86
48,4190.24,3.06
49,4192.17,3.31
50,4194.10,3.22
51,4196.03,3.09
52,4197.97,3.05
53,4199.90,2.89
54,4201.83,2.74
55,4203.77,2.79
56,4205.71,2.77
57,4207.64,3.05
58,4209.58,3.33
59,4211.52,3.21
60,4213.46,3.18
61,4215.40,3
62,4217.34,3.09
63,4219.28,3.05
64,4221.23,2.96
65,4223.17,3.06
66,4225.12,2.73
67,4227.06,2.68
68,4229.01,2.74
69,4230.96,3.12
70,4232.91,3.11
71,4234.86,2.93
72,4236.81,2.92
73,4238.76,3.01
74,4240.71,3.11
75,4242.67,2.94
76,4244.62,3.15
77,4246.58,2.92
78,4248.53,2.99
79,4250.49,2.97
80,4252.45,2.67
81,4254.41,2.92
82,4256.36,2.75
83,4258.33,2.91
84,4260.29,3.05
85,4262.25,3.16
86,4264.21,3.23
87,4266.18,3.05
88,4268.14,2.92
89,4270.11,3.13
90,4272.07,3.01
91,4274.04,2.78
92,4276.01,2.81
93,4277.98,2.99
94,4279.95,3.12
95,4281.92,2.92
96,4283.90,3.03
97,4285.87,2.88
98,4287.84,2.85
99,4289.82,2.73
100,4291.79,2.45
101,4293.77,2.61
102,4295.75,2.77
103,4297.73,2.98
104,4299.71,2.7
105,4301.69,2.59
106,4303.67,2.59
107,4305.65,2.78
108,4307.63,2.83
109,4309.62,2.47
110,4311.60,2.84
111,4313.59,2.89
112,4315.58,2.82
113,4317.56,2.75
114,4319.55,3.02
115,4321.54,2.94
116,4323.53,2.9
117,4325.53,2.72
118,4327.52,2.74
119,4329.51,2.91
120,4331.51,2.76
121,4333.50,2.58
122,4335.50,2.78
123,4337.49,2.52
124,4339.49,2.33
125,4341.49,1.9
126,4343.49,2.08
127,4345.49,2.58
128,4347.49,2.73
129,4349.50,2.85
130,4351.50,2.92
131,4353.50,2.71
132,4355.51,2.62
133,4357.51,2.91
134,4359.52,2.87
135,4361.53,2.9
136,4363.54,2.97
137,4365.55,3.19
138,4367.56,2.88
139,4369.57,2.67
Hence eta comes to 2.96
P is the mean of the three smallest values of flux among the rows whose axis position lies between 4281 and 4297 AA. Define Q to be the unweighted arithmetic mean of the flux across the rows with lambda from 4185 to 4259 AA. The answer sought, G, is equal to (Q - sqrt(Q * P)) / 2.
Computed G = 0.099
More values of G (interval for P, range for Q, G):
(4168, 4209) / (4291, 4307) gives -0.021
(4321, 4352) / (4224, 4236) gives 0.211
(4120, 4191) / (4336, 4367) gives -0.020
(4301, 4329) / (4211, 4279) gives 0.111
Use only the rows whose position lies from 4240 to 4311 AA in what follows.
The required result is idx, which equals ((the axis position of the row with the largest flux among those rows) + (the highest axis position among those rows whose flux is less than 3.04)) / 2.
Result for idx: 4286.9 AA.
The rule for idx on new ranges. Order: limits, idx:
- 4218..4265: 4261.3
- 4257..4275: 4269.1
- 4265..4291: 4280.0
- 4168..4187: 4178.7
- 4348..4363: 4356.5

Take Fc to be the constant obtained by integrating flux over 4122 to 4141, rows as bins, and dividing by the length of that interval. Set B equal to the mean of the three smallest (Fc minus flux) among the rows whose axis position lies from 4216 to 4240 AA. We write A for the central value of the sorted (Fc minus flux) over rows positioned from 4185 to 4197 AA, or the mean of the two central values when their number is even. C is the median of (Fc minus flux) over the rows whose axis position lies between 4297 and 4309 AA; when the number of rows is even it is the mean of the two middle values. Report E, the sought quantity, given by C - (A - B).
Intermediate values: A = 0.07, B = 0.0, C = 0.40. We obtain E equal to 0.37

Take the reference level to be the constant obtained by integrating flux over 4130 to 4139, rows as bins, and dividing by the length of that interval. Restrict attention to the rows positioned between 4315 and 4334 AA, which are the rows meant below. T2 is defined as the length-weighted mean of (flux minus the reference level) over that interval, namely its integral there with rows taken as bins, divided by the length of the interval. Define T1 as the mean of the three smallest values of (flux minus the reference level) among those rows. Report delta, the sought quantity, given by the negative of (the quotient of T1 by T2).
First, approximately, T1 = -0.31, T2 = -0.17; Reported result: -2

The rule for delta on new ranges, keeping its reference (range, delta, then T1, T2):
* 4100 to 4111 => -2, -1.03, -0.66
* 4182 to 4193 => 0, -0.03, 0.09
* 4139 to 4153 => 0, -0.03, 0.09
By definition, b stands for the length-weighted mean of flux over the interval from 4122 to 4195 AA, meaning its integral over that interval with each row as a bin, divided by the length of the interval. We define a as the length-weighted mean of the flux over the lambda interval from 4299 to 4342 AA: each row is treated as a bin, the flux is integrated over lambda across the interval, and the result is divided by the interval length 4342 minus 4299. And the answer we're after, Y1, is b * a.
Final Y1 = 8.4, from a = 2.71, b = 3.09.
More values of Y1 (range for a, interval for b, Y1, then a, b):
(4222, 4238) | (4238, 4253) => 8.7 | 2.91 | 2.98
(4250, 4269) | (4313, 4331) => 8.4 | 2.96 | 2.85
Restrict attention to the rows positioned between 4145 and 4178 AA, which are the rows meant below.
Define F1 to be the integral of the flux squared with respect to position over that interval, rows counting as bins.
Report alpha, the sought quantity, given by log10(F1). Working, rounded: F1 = 306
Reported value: 2.49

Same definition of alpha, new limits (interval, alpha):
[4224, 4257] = 2.45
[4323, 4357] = 2.37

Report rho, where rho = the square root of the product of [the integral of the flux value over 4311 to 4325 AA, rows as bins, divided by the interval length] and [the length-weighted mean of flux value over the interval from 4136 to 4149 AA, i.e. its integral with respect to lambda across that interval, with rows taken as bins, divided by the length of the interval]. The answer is 2.95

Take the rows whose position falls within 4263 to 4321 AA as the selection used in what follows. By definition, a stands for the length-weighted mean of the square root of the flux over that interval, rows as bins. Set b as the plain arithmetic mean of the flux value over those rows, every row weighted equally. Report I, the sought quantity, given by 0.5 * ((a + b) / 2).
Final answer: 1.13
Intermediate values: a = 1.69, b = 2.85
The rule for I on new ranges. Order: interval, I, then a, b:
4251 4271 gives 1.18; 1.73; 2.98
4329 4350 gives 1.03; 1.59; 2.55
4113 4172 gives 1.21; 1.75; 3.07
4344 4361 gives 1.11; 1.66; 2.77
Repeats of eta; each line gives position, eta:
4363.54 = 2.97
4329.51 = 2.91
